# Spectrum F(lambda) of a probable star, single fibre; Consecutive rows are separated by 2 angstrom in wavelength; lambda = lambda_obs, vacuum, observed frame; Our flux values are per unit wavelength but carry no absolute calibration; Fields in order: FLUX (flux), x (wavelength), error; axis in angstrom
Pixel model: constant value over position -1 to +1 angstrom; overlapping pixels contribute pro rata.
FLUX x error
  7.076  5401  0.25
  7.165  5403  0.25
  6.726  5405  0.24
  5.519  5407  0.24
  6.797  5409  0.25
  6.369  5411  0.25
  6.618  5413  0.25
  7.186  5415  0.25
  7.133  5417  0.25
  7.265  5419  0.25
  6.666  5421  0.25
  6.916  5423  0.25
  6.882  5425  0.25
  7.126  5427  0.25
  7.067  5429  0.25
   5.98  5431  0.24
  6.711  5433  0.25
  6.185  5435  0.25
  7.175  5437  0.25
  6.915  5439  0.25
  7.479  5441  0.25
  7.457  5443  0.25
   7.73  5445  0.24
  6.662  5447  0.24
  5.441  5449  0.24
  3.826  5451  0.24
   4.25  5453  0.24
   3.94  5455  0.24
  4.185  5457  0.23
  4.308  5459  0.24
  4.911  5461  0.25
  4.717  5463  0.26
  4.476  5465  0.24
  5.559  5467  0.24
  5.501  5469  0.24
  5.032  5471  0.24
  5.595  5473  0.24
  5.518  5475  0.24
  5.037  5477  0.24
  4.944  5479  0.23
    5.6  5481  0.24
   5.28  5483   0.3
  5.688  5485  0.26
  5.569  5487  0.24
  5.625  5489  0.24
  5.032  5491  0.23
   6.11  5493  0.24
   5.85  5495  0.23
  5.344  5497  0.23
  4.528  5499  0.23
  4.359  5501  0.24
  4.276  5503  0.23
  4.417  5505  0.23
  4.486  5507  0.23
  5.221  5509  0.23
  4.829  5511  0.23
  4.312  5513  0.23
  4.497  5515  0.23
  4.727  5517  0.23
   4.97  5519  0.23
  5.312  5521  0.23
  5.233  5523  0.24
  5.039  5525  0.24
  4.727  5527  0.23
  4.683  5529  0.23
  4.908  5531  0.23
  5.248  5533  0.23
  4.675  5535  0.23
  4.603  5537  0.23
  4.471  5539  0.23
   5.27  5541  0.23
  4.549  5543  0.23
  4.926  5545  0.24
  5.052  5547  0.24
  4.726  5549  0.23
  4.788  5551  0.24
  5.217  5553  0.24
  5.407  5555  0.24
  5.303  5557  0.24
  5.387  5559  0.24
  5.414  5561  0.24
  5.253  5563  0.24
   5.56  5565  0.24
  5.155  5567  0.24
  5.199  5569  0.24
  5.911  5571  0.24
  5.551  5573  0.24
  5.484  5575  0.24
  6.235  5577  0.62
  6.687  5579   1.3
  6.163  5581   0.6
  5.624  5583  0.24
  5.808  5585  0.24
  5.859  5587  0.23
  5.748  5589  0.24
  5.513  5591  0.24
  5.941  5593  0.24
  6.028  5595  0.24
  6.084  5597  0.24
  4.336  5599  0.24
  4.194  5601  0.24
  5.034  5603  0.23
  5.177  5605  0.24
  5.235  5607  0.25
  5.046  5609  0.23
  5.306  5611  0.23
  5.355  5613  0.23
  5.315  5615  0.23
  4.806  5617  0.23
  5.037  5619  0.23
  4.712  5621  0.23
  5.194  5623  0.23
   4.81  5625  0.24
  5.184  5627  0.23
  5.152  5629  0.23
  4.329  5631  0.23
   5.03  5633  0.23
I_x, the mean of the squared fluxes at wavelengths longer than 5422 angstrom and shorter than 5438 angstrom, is 45.8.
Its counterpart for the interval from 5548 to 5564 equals 27.0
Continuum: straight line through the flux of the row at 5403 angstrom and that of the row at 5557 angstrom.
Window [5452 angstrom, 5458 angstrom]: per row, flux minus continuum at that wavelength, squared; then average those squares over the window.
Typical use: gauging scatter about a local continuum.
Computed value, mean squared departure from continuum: 5.8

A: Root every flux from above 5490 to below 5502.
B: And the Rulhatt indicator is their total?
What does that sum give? 13.7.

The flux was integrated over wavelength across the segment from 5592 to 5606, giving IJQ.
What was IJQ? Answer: 74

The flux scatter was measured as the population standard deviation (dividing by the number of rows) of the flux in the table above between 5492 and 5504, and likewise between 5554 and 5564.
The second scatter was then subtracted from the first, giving 0.67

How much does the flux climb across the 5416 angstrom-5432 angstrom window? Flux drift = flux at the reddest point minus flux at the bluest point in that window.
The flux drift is -1.2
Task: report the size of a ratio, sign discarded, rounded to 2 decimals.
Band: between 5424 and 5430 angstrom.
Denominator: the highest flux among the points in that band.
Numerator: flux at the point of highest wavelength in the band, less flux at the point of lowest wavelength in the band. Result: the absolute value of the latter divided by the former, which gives 0.03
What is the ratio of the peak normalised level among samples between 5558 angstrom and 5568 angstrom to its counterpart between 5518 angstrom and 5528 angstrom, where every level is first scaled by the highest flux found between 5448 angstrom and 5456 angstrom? 1.05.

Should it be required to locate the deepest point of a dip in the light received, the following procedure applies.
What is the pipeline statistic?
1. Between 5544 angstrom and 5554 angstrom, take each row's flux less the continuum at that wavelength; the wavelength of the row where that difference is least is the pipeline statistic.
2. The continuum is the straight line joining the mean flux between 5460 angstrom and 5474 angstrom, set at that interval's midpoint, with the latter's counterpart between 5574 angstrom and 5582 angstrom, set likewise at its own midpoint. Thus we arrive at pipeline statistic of 5549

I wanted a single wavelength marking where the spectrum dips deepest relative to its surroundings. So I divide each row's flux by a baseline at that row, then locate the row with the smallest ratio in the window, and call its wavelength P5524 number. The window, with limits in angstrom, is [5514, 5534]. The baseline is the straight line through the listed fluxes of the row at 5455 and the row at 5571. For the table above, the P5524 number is 5529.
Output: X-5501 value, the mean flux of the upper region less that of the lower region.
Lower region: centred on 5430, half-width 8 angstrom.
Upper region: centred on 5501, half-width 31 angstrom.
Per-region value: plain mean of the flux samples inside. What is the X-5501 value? -1.7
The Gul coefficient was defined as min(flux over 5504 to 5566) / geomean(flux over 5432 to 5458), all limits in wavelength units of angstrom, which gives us 0.74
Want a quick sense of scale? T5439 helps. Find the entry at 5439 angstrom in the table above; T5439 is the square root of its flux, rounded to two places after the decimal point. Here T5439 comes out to 2.63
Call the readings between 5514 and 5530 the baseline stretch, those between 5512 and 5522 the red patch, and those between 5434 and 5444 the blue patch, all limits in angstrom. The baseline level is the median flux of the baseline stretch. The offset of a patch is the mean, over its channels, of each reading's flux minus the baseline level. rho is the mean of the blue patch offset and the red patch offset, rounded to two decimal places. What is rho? 1.05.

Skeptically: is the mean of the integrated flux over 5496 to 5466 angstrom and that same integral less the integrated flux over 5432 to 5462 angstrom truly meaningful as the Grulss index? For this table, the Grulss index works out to 77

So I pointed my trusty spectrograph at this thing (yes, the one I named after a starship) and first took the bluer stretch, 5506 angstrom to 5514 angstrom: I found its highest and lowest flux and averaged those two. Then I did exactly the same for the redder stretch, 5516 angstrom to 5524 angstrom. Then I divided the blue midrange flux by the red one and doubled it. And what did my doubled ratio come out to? 1.90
